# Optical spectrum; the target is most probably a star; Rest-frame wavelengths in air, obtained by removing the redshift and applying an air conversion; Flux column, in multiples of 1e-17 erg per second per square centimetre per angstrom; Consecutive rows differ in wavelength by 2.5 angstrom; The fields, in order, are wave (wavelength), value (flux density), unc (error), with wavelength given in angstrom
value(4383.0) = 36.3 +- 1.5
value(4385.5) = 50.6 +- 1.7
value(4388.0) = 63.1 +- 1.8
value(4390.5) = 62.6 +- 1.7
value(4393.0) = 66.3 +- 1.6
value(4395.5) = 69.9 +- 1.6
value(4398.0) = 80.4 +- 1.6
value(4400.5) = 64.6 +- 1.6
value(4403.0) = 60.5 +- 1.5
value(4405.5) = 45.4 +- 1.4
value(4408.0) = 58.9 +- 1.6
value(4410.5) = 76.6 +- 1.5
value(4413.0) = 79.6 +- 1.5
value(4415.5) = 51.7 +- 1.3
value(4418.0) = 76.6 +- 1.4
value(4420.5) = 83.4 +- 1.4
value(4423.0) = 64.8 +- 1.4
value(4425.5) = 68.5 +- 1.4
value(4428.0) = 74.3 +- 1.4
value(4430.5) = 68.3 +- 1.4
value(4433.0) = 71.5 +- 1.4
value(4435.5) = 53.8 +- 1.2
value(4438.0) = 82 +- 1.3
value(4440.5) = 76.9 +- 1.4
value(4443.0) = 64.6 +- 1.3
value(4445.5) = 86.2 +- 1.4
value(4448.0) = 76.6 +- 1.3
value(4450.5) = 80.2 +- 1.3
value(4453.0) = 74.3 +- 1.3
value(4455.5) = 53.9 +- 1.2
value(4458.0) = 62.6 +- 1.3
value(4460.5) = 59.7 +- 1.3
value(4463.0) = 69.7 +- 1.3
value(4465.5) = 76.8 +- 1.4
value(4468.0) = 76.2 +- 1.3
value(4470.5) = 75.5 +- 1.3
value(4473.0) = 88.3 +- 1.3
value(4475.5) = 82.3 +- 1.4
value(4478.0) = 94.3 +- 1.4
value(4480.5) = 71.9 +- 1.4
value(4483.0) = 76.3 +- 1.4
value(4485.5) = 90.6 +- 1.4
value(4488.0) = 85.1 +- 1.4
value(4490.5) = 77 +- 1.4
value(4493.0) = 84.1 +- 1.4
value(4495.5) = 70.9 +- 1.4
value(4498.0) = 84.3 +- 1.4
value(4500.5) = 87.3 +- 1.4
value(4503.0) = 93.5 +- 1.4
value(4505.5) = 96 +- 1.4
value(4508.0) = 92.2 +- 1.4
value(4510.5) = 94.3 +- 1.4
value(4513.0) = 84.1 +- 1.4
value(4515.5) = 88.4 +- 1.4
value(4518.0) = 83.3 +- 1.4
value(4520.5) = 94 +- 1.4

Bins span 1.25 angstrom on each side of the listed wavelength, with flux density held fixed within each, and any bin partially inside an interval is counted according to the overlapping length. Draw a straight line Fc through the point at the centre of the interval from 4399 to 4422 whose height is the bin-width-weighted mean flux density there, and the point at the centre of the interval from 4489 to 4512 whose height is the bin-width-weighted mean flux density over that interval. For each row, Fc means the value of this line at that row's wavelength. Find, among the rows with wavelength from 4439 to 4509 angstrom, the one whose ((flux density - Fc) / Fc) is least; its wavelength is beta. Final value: 4455.5 angstrom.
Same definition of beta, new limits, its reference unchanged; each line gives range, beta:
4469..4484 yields 4480.5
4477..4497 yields 4495.5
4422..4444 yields 4435.5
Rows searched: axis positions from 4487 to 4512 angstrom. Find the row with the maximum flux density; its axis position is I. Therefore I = 4505.5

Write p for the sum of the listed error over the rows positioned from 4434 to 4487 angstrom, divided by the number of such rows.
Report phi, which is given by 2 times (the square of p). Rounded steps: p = 1.33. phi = 3.5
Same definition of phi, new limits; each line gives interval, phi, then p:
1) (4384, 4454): 4.2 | 1.45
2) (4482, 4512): 3.9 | 1.40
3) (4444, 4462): 3.4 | 1.30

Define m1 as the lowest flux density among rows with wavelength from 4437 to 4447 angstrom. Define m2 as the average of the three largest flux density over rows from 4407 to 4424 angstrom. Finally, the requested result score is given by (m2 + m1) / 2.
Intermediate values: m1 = 64.6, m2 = 79.87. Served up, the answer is 72.2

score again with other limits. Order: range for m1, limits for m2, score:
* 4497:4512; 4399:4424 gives 82.1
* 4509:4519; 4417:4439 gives 82.0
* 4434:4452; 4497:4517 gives 74.2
